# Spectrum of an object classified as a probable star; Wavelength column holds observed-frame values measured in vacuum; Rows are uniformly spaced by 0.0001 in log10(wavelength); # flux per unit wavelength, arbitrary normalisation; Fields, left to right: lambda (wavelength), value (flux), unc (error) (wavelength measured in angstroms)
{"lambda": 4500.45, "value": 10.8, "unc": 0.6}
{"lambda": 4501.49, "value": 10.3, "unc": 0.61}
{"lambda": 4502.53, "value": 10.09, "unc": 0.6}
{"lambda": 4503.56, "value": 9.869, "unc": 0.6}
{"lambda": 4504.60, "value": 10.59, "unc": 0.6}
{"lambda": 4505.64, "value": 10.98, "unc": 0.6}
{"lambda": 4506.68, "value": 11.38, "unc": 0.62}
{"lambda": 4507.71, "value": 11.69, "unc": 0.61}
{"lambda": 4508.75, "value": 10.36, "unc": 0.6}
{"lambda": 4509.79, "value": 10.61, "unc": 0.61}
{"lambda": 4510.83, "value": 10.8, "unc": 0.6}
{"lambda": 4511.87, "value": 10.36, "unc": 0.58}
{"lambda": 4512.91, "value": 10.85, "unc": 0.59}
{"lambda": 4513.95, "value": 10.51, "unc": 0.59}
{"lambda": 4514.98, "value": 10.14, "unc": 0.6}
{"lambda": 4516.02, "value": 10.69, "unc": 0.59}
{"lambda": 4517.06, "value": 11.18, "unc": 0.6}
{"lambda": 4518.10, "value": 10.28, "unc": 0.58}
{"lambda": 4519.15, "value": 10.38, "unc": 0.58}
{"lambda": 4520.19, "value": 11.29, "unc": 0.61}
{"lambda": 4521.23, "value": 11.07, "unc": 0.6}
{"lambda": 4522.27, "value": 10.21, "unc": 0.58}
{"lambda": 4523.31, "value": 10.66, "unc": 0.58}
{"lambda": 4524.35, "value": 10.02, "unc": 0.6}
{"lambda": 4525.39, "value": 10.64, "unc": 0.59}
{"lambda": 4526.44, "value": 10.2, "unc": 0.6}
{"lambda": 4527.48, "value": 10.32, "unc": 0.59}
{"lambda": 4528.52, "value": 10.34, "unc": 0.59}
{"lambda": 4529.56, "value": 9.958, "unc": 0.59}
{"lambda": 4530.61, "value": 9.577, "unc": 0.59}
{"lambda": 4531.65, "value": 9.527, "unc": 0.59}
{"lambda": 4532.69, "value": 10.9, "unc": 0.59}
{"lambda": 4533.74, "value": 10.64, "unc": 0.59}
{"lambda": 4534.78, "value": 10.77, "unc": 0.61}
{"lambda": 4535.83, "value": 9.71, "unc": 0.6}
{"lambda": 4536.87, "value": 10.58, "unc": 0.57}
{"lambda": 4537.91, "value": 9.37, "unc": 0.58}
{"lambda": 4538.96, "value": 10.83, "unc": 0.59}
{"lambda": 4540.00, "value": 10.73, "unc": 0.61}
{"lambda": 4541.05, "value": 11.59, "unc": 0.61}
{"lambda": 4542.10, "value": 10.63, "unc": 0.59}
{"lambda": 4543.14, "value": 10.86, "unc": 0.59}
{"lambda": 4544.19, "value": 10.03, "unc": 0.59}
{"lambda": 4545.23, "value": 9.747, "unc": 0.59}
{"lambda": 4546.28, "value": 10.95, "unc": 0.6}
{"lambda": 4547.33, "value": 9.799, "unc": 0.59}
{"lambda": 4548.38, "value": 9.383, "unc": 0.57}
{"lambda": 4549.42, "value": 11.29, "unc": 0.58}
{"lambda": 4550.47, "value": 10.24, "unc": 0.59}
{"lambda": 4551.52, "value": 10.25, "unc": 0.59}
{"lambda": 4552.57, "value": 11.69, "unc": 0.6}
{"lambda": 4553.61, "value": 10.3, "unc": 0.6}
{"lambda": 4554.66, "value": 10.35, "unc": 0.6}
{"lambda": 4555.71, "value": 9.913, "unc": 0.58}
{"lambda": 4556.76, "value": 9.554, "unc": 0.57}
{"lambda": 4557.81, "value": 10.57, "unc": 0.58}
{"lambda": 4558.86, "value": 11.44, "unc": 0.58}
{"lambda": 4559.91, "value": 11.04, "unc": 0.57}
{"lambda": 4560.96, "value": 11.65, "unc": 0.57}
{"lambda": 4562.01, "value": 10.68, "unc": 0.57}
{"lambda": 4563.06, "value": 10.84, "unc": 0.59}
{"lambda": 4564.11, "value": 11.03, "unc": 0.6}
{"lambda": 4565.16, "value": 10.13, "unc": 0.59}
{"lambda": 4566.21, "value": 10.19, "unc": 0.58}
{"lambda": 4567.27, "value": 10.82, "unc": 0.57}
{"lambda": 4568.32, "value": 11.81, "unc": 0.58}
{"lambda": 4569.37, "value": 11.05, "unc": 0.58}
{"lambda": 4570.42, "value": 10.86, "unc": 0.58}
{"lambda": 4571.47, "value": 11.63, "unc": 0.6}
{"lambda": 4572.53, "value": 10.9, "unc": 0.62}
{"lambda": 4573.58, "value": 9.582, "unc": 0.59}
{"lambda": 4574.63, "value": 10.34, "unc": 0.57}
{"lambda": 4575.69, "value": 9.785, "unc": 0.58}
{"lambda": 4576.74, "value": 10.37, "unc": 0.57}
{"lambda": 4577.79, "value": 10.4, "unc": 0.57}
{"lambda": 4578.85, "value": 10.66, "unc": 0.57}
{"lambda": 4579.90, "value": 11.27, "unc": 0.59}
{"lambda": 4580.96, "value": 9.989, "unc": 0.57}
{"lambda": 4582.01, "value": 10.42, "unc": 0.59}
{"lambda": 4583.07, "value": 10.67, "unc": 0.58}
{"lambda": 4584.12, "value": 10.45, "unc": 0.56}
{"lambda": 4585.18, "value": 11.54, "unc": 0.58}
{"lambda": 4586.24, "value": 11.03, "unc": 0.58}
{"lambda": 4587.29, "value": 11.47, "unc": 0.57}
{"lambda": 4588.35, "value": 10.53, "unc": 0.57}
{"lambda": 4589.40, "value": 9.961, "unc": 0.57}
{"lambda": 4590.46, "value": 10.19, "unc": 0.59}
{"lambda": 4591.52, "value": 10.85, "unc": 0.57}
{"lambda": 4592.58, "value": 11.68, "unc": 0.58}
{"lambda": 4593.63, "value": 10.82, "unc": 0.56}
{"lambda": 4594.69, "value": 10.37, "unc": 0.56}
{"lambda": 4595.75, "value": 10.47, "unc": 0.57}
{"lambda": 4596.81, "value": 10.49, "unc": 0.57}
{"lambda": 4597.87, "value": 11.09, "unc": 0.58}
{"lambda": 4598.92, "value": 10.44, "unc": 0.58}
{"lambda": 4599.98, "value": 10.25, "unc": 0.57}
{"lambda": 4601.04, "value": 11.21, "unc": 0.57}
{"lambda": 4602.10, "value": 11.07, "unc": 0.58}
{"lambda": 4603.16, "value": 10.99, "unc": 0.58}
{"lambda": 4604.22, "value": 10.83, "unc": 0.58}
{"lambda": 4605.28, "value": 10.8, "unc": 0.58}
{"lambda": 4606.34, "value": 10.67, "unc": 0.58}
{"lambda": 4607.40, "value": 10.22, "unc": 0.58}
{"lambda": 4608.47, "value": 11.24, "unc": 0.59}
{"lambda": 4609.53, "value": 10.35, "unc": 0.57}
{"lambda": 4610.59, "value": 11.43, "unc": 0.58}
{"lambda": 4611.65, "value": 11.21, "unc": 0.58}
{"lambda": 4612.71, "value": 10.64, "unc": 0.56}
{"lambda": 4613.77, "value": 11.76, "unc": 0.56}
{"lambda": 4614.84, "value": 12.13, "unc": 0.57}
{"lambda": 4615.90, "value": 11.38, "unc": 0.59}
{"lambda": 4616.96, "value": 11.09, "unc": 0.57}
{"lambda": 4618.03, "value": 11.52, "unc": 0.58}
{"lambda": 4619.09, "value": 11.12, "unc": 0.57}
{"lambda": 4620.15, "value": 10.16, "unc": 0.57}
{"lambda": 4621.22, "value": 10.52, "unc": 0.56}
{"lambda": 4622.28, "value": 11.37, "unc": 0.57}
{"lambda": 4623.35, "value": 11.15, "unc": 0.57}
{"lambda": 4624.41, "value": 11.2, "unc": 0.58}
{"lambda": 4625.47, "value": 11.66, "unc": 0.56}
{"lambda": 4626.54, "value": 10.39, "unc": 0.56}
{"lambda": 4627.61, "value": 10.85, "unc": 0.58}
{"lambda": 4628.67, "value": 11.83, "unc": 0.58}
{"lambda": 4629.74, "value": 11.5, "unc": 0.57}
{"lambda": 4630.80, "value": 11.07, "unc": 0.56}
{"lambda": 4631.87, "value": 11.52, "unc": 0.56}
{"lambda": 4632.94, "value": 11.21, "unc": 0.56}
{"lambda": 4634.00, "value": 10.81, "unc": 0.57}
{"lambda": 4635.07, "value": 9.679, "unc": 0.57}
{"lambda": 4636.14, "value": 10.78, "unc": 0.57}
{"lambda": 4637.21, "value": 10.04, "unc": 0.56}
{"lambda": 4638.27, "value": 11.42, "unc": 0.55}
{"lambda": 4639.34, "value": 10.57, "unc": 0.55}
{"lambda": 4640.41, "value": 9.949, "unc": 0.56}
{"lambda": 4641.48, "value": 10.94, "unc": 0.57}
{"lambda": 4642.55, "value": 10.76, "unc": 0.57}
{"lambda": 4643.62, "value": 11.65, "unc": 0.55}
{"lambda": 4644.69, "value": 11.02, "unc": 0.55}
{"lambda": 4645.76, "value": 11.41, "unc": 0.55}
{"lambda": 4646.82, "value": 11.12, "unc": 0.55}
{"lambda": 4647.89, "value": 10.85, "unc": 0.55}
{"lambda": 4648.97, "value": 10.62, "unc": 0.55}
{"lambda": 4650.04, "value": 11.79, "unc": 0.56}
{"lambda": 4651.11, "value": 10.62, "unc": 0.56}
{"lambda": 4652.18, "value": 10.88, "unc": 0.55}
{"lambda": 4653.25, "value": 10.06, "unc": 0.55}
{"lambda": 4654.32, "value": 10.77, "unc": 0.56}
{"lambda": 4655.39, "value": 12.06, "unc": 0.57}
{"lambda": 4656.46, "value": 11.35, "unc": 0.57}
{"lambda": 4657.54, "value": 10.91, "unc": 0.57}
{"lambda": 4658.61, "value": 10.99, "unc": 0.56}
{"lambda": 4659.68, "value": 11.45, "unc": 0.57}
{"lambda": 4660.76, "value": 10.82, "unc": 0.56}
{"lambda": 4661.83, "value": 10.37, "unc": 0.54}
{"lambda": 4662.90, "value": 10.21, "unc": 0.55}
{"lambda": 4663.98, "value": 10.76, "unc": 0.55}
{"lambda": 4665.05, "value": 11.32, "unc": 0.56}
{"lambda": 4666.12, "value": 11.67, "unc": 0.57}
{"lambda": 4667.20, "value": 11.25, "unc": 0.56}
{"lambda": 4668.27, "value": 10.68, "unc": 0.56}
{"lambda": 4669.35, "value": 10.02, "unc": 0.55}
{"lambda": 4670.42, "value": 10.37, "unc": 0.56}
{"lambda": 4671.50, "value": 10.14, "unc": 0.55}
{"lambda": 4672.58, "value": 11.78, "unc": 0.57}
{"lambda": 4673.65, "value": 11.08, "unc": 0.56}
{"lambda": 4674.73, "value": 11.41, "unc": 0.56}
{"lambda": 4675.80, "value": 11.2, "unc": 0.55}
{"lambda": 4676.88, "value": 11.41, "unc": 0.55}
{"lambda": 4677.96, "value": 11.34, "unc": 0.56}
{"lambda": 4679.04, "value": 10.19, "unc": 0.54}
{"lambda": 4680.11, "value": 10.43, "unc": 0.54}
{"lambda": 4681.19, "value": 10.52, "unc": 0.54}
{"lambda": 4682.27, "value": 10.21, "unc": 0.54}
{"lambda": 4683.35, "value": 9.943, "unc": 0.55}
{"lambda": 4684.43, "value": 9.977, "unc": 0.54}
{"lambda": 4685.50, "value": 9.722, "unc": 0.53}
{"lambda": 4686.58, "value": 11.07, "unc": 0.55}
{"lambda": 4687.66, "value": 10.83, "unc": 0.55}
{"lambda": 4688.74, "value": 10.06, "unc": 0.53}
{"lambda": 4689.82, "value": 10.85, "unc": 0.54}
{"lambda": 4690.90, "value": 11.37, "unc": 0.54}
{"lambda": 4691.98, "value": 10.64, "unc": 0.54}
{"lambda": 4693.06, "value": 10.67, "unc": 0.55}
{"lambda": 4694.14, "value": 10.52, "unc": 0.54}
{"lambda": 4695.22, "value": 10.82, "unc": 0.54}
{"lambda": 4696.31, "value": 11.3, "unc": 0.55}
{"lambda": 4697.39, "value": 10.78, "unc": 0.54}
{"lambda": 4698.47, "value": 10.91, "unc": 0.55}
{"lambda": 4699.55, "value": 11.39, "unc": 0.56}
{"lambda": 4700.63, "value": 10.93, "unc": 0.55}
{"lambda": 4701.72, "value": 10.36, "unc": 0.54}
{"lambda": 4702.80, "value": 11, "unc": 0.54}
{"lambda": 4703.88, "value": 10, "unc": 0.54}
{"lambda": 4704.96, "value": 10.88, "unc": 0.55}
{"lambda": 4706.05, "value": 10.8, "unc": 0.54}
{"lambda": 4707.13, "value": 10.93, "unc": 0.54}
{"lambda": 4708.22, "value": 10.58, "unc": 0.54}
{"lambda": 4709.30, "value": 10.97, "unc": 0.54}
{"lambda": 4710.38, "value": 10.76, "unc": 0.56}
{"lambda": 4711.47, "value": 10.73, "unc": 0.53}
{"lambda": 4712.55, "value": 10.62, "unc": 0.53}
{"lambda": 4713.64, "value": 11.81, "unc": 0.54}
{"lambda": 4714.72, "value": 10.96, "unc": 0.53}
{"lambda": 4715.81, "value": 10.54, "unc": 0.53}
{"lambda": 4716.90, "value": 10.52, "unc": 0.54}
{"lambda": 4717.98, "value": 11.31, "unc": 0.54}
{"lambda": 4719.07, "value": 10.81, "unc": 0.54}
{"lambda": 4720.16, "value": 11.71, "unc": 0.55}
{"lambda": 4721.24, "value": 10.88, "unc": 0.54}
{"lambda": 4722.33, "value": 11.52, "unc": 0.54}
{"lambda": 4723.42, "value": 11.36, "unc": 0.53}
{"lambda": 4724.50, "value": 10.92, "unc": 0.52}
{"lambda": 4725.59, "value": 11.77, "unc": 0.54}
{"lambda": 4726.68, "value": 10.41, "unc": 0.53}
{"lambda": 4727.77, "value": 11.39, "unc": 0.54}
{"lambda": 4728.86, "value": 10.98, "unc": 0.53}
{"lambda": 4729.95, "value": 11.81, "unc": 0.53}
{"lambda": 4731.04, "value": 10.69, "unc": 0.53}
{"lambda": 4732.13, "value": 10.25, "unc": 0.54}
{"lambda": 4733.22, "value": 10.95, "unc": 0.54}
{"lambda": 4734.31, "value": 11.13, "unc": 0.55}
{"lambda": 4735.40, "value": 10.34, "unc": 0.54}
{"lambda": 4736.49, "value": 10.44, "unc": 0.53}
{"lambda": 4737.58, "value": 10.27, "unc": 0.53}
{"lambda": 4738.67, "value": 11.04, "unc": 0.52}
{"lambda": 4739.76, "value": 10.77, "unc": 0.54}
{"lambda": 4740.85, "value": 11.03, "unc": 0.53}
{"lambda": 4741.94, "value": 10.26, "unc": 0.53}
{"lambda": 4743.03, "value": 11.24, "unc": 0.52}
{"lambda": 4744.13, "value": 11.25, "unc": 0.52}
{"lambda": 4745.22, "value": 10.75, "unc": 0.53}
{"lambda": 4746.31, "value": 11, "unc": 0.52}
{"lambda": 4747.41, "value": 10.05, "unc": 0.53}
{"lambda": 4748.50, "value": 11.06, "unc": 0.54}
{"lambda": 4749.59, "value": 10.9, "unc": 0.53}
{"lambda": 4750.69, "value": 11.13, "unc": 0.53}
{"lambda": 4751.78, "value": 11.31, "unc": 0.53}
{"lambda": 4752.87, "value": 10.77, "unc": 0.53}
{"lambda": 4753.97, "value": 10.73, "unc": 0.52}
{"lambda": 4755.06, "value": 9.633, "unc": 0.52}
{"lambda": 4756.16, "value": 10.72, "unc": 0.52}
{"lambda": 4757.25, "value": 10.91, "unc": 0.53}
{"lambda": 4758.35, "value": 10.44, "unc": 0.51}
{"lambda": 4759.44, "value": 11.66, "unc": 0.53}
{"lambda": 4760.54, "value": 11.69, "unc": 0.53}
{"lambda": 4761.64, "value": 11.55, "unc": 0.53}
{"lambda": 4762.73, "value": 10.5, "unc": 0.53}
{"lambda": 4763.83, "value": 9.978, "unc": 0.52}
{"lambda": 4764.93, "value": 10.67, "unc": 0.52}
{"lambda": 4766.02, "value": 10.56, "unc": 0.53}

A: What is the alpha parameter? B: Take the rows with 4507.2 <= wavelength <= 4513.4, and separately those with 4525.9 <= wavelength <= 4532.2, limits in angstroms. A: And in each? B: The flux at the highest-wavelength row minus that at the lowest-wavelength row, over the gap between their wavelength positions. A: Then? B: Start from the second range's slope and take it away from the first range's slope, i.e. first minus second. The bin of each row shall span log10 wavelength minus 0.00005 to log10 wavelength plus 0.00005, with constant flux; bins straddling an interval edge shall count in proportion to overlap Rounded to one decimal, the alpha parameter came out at 0.0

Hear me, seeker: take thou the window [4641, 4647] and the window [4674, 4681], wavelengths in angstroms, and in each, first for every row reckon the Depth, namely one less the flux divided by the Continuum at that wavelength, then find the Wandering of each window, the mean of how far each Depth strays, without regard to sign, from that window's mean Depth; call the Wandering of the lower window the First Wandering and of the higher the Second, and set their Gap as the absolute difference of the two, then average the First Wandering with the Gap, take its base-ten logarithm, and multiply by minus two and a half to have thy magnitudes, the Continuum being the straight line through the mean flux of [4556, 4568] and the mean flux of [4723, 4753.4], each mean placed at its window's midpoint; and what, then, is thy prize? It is 4.19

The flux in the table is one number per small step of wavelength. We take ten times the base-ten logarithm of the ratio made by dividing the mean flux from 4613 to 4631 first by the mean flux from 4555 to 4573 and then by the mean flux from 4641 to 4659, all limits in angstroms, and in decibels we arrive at -10.3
